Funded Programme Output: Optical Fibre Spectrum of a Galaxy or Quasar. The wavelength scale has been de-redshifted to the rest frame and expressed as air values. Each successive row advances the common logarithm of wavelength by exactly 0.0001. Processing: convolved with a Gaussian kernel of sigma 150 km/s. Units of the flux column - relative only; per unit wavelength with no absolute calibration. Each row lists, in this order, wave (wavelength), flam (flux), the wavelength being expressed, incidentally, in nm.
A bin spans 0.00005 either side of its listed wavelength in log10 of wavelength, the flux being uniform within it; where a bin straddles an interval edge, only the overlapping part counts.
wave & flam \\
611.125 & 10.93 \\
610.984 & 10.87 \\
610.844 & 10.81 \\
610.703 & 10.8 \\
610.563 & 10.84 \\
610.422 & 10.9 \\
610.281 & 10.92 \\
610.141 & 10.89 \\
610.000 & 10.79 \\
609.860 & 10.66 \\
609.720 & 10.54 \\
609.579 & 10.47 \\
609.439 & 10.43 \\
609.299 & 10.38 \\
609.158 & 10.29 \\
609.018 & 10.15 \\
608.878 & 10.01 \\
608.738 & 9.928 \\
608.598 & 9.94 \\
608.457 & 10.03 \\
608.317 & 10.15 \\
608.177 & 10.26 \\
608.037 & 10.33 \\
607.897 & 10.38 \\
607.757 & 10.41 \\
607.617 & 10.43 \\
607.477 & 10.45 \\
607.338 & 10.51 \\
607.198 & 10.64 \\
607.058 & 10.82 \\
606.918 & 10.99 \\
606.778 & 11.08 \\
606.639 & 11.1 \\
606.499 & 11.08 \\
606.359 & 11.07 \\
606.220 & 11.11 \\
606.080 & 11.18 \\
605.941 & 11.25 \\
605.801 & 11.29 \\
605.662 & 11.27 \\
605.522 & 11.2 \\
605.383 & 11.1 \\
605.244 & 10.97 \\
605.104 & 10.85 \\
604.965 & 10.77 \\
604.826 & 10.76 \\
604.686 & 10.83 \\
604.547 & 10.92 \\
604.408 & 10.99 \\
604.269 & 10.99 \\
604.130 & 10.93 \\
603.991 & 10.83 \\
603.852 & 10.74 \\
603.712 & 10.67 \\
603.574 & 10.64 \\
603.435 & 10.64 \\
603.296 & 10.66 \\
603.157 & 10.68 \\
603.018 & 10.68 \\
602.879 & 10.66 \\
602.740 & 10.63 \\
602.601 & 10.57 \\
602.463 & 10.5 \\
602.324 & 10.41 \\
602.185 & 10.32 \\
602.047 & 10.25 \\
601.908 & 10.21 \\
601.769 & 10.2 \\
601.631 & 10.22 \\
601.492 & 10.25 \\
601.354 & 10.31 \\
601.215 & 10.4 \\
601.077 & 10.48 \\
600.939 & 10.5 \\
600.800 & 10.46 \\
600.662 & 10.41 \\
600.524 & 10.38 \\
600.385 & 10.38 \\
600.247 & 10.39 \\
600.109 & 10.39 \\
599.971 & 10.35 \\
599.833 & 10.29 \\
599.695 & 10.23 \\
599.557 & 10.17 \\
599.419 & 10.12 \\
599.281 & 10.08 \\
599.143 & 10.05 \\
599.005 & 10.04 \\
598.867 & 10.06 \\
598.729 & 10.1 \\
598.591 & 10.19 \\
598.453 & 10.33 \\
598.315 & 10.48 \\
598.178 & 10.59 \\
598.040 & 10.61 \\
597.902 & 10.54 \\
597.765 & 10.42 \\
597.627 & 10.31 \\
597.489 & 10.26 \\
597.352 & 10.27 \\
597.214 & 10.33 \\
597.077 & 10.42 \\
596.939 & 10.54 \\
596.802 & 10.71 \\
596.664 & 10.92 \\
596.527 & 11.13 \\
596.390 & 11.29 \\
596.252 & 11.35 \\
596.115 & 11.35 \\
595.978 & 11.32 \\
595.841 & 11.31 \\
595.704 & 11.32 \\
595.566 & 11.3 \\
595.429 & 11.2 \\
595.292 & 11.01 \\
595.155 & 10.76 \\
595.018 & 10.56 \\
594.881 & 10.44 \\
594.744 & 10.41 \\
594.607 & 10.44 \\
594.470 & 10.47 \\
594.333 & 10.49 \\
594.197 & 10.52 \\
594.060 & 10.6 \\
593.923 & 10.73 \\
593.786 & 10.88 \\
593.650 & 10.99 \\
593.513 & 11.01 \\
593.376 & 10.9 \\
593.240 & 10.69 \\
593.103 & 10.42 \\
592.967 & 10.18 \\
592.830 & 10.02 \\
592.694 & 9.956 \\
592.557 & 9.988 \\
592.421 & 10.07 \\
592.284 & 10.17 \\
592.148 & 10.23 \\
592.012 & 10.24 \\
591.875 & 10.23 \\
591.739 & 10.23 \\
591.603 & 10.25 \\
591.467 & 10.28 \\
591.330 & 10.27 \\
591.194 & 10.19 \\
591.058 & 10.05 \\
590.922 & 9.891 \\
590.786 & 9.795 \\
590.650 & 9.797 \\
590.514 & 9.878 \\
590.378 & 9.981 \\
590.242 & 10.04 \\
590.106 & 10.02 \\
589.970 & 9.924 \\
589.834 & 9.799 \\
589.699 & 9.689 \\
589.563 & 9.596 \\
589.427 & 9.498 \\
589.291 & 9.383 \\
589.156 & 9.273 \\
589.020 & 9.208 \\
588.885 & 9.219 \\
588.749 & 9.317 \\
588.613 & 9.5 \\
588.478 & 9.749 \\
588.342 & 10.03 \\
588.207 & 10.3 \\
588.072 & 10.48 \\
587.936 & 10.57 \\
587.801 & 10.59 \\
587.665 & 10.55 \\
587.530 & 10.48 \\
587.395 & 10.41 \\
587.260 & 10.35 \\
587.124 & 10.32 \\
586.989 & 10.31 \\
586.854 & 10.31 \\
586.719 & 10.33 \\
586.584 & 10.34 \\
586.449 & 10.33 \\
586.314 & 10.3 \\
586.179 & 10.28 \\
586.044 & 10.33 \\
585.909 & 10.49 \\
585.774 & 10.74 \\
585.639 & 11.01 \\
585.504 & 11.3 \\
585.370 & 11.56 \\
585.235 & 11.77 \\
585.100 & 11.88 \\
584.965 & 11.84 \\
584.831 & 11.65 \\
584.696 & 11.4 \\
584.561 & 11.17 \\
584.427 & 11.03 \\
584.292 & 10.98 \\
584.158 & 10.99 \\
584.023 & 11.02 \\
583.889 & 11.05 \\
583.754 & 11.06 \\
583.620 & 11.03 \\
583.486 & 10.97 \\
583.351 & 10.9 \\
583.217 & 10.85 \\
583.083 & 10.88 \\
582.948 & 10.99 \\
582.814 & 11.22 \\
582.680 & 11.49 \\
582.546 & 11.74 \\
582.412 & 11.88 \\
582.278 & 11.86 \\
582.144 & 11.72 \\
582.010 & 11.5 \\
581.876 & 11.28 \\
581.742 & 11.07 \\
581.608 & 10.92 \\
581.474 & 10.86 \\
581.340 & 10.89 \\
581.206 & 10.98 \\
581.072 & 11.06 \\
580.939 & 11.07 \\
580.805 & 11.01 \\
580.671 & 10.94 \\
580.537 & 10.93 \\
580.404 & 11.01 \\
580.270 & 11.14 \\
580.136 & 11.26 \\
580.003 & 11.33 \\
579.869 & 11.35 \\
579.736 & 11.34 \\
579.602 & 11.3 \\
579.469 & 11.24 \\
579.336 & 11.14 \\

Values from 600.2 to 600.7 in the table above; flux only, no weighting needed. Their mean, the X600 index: 10.4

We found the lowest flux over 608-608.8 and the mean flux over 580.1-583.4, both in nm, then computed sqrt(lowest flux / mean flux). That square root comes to 0.94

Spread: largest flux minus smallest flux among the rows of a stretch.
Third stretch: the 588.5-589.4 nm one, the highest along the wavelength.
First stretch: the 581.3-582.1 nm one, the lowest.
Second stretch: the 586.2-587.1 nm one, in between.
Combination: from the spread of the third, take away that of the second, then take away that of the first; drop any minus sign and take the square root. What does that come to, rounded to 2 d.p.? 0.62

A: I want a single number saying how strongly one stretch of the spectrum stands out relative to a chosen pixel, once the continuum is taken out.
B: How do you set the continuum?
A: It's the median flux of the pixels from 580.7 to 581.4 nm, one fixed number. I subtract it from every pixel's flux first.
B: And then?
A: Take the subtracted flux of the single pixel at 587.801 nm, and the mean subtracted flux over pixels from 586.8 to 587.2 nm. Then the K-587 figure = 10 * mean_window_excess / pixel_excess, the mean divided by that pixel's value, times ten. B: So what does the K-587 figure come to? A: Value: 17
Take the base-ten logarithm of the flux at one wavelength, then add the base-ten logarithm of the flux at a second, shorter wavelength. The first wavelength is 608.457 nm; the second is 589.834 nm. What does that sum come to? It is 1.99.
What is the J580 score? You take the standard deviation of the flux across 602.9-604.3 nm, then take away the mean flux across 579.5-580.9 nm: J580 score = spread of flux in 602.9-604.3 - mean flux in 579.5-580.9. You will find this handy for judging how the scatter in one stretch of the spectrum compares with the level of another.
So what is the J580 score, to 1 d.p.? -11.0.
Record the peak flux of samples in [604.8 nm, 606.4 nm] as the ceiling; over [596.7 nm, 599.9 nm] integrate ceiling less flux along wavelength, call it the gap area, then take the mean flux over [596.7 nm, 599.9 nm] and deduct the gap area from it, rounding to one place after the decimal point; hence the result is 7.2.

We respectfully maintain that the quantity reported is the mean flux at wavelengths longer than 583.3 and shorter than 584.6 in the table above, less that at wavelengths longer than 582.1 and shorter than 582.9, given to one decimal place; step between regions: -0.6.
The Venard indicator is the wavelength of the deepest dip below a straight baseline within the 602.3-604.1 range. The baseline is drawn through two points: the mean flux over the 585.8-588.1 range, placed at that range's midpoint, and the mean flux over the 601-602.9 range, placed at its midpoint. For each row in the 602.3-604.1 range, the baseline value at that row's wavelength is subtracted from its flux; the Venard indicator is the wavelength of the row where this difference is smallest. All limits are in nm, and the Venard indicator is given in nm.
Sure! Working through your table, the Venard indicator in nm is 602.324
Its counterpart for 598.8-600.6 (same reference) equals 599.005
